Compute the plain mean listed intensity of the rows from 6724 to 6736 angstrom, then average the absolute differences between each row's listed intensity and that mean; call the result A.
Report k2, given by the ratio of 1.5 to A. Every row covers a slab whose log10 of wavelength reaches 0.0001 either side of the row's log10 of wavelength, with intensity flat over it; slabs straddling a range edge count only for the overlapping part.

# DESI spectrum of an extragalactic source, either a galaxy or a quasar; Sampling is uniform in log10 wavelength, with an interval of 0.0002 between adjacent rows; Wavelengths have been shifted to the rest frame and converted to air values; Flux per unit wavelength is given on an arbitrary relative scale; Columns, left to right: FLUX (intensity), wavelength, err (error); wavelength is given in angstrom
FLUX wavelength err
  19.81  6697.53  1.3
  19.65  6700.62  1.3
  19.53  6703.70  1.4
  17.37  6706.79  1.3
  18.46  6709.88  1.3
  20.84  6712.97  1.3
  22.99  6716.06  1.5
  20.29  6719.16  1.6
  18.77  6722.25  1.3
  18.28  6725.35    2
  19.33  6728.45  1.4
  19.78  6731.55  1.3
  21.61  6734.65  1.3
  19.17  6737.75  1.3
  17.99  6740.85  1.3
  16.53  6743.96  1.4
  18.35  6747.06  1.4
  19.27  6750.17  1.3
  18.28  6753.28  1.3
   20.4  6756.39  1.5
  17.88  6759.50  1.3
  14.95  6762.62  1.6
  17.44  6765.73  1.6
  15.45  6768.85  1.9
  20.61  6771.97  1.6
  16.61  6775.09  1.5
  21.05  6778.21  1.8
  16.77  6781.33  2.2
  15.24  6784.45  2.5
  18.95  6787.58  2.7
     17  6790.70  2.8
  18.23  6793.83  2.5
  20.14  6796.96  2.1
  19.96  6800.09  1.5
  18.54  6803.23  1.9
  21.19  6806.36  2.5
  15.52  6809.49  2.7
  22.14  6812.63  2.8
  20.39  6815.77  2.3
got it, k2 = 1.6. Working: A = 0.9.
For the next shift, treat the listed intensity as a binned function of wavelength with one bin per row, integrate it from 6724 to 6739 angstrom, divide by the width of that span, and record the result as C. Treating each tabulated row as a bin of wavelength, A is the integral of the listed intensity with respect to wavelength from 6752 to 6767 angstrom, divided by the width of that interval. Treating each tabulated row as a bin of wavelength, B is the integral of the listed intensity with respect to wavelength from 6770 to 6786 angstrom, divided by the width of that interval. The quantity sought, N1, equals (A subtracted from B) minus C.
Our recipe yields -19.5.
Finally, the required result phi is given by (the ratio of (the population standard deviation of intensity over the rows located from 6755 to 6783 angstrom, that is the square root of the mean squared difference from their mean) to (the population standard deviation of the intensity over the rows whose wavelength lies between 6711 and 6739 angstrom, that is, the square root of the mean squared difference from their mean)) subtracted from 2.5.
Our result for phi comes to 1.0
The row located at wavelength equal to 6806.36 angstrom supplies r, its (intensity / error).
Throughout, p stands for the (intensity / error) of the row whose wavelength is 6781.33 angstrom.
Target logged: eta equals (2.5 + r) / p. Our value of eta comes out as 1.44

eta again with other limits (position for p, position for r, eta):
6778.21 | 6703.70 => 1.41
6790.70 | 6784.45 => 1.42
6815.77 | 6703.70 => 1.86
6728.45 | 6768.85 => 0.77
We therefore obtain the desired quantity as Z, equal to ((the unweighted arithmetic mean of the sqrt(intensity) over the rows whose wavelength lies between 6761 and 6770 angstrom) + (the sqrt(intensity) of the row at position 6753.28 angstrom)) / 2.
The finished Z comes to 4.13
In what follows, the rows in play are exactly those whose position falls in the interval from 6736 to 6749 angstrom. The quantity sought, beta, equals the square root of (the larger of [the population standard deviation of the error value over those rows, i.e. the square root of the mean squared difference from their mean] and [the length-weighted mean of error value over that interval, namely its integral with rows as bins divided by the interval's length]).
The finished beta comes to 1.16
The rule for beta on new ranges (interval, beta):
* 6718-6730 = 1.25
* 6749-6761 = 1.16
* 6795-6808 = 1.42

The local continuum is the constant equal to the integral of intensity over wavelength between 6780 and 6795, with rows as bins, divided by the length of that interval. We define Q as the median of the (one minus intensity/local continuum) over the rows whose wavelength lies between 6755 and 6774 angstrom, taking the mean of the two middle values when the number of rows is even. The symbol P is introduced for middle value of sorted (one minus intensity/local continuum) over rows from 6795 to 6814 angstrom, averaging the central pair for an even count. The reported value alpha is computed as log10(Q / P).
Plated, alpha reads -0.8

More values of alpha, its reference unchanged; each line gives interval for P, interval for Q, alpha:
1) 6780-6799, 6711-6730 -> 0.8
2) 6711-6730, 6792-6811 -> -0.1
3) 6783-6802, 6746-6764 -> -0.1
